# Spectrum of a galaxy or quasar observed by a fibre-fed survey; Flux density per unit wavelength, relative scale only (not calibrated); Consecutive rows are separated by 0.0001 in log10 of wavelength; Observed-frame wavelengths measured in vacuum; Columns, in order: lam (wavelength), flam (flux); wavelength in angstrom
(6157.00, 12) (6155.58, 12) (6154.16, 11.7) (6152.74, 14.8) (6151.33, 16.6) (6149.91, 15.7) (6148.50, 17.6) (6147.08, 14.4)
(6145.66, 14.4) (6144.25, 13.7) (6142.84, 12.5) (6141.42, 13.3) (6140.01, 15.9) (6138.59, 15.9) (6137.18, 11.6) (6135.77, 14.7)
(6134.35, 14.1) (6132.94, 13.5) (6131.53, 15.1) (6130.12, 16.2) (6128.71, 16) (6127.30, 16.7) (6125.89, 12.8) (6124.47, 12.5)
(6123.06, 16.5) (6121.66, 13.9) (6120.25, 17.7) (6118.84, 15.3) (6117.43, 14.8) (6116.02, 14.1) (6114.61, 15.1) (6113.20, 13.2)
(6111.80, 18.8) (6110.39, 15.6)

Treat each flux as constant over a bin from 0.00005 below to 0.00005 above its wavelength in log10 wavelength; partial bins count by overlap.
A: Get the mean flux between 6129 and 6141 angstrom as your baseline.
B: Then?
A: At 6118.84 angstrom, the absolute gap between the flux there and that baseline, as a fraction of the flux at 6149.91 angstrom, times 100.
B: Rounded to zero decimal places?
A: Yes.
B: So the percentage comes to 4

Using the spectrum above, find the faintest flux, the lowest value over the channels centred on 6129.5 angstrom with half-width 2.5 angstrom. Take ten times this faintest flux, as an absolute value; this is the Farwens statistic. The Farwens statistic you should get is 151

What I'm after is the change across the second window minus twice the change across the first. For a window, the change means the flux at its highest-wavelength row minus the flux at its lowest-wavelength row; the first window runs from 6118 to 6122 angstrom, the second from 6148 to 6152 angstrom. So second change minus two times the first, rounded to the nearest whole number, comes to 2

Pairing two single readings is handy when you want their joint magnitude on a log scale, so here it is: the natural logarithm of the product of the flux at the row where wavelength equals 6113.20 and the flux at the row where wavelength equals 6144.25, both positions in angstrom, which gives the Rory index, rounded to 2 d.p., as 5.20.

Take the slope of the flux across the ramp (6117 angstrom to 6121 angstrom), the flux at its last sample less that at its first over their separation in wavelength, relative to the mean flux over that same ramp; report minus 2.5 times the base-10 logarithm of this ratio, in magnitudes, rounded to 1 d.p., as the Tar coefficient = 3.0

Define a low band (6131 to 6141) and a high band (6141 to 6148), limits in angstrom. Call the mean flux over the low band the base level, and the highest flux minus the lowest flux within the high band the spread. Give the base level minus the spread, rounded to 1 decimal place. 12.5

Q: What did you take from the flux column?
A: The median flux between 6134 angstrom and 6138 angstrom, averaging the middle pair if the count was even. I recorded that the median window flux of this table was 14.1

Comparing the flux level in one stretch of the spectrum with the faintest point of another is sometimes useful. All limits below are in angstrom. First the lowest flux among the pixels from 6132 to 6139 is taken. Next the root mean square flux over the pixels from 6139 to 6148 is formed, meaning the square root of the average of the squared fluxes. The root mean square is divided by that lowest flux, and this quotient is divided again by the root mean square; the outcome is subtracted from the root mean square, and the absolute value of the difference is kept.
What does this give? 14.0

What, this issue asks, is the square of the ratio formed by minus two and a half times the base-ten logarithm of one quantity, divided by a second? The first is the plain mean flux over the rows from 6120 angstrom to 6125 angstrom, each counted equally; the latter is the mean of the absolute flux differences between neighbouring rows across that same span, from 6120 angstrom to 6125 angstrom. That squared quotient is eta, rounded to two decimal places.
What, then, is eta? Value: 0.72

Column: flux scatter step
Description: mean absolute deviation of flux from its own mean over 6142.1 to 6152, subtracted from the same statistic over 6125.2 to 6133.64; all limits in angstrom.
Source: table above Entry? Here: -0.15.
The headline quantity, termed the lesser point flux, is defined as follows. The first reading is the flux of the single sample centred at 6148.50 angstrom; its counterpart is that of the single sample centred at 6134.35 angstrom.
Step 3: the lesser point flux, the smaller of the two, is 14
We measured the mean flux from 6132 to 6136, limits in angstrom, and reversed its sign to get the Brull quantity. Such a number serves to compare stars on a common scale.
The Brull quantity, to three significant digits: -14.1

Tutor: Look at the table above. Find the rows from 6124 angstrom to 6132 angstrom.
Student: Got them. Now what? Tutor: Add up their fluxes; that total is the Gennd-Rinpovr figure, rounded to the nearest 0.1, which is 89.3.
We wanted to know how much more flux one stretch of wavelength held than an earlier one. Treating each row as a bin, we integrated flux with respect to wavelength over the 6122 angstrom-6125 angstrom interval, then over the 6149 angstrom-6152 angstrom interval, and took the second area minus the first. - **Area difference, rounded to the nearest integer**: 5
